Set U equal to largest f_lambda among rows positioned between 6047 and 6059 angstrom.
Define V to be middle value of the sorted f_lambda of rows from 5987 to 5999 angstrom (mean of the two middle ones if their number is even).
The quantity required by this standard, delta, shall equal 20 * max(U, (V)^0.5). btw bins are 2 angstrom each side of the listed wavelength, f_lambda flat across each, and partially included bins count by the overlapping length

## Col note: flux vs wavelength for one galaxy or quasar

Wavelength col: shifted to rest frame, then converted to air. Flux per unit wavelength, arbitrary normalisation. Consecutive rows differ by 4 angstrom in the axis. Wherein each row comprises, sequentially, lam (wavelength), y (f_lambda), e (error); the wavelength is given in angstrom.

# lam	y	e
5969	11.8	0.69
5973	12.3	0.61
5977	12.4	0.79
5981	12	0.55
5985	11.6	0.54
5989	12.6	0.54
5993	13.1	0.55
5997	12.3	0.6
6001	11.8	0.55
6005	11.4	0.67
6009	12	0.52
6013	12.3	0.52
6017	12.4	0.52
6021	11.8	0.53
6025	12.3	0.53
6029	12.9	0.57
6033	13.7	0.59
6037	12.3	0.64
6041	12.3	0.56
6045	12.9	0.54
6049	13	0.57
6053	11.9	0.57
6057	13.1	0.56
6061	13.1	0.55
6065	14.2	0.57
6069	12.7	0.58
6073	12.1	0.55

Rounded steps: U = 13.1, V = 12.6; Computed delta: 262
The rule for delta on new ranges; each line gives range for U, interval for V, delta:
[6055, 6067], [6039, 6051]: 284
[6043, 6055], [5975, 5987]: 260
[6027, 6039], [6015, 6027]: 274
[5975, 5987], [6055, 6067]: 248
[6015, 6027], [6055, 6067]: 248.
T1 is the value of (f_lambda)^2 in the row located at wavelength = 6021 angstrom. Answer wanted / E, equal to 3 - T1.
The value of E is -136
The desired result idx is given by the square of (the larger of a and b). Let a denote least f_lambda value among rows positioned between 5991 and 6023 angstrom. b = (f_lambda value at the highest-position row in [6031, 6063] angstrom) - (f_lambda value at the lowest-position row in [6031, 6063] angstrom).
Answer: 130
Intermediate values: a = 11.4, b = -0.60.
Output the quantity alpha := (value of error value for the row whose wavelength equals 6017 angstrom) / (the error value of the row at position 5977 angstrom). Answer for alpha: 0.66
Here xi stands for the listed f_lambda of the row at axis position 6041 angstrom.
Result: 12.3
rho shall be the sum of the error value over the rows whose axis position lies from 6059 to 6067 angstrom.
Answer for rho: 1.1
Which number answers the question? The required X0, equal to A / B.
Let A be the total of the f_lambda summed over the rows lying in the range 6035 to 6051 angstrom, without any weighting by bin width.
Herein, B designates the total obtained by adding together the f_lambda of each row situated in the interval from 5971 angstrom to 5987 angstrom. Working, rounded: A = 50.5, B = 48.3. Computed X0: 1.05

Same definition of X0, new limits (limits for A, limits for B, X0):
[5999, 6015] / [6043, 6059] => 0.93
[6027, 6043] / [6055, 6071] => 0.96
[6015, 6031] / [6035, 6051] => 0.98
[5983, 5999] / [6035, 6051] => 0.98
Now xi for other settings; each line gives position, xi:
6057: 13.1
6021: 11.8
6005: 11.4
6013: 12.3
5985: 11.6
